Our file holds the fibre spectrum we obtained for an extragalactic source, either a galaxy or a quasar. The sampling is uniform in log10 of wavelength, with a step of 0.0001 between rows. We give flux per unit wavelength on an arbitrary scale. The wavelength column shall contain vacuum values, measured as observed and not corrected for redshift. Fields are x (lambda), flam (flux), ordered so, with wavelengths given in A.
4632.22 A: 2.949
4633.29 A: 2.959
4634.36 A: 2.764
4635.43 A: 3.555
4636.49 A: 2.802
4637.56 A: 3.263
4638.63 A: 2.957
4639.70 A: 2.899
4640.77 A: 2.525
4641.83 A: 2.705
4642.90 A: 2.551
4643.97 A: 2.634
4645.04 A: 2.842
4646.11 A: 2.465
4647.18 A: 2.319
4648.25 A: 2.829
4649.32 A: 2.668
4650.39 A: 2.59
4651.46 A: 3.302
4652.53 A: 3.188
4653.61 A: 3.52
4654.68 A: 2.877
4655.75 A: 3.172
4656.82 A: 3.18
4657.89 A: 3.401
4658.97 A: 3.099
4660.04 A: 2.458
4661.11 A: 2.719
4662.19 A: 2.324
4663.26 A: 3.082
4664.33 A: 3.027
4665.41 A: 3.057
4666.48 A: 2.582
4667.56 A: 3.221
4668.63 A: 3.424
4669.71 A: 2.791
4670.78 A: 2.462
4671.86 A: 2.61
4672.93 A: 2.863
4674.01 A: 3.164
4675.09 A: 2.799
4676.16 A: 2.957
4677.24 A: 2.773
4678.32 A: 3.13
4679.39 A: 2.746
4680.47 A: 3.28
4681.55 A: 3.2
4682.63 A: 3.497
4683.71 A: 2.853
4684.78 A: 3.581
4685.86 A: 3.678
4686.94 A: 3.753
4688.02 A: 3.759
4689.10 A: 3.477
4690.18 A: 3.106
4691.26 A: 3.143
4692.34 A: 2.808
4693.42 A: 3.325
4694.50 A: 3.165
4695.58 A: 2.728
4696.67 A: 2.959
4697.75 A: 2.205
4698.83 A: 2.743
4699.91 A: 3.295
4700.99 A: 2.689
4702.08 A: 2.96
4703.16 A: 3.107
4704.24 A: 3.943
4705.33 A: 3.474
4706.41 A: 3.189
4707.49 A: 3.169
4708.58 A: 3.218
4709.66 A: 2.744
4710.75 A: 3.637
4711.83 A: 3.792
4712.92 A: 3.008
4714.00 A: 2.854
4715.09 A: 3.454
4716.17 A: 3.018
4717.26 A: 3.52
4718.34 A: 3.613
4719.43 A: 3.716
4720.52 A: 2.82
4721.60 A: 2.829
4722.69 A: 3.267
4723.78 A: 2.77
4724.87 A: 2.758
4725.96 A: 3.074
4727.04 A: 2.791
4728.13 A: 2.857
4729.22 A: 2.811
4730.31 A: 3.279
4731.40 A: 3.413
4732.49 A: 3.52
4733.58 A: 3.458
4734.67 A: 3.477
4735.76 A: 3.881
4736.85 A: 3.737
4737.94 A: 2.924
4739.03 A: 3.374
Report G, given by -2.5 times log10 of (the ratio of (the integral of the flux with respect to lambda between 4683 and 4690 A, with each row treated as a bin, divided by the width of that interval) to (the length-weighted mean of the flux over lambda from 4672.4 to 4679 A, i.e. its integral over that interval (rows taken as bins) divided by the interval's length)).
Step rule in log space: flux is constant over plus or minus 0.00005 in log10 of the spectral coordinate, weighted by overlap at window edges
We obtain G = -0.19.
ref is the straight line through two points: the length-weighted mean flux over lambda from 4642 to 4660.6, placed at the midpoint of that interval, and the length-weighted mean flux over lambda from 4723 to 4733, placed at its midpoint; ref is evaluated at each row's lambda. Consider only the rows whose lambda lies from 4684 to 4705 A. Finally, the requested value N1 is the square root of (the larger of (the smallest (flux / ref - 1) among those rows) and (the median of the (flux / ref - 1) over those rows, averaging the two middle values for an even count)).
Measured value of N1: 0.247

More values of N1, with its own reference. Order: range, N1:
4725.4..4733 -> 0.121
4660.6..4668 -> 0.201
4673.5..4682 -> 0.193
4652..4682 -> 0.213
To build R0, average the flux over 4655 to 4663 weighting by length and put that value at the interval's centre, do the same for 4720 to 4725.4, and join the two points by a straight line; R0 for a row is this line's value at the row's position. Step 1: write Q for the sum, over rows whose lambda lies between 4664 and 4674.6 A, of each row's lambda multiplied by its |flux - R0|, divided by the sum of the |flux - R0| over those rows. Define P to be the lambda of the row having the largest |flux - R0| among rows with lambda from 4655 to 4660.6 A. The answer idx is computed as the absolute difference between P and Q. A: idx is 11.4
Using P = 4657.89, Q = 4669.3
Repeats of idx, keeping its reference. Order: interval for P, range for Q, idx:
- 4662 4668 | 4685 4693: 25.7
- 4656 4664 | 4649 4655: 10.3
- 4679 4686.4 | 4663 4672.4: 17.6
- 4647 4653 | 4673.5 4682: 31.3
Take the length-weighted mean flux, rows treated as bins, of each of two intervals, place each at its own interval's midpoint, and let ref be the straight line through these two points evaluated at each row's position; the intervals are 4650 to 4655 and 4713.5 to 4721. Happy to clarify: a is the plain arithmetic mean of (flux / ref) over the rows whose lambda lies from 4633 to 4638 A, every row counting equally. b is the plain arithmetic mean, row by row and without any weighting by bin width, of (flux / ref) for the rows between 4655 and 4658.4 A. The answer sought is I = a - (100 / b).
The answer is -95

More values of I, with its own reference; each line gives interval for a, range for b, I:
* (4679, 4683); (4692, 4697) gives -107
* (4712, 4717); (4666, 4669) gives -102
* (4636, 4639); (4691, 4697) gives -106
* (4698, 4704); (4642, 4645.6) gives -115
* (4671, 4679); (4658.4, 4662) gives -113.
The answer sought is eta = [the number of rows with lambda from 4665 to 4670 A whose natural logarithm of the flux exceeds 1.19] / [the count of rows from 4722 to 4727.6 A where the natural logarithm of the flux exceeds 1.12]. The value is 0.5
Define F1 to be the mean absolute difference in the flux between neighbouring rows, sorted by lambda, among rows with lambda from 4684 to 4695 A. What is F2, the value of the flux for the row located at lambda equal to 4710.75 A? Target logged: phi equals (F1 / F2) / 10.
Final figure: 0.0057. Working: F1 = 0.21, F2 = 3.637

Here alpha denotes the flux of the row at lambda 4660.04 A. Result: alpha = 2.458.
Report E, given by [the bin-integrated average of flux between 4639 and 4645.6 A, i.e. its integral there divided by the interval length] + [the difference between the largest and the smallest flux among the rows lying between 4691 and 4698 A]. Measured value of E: 3.8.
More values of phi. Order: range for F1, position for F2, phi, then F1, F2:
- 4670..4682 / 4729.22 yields 0.0098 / 0.28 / 2.811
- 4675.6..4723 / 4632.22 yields 0.0125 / 0.37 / 2.949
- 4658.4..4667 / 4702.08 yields 0.0126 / 0.37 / 2.96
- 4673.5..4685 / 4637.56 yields 0.0114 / 0.37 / 3.263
